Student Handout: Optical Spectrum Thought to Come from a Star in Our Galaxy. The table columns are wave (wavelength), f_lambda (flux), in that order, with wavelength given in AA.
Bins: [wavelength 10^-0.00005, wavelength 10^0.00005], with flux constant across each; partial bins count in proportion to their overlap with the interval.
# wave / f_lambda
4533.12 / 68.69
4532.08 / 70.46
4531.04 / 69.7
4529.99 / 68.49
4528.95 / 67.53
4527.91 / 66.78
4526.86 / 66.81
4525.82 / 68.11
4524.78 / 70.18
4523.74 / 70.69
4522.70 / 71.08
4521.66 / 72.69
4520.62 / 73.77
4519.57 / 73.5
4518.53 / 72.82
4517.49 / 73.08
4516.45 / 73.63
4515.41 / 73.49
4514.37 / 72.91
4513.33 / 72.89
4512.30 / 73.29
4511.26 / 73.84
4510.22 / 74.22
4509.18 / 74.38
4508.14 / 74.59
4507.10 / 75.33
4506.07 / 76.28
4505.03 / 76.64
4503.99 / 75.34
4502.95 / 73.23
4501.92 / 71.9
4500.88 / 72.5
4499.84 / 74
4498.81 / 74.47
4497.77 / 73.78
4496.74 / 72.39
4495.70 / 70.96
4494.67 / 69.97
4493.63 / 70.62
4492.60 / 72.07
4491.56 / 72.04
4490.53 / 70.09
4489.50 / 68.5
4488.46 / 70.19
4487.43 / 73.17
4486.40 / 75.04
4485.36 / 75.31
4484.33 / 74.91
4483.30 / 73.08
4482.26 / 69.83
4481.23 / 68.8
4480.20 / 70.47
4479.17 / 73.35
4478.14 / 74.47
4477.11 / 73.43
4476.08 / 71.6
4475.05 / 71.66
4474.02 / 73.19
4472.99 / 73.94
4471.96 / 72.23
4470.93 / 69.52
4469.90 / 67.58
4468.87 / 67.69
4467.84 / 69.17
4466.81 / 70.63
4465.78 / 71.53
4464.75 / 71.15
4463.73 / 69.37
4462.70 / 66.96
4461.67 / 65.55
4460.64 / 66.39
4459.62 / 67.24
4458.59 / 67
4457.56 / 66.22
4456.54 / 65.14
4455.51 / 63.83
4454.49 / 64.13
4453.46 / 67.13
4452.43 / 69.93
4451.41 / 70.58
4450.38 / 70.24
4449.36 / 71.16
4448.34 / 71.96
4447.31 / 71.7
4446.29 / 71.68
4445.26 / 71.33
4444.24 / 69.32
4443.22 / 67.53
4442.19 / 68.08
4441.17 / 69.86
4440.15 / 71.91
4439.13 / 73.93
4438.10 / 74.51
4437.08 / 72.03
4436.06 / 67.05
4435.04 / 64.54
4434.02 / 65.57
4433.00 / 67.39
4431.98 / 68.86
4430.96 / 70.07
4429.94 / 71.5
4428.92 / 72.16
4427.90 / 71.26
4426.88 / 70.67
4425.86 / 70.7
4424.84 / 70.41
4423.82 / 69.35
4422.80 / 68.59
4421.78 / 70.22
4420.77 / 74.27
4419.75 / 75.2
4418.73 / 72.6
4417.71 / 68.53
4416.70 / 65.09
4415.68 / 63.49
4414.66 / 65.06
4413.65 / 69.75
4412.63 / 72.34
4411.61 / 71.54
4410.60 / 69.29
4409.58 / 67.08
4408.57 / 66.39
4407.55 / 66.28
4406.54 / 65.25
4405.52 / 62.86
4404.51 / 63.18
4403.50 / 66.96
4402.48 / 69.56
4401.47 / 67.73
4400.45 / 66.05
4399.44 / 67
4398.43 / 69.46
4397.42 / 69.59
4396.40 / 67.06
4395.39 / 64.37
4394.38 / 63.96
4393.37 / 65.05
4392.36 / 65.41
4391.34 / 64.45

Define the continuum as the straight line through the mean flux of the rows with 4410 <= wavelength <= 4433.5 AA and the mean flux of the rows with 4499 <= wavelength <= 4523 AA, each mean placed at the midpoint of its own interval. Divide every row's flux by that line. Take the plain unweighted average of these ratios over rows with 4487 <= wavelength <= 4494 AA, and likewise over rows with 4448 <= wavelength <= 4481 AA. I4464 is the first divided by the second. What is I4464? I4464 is 1.005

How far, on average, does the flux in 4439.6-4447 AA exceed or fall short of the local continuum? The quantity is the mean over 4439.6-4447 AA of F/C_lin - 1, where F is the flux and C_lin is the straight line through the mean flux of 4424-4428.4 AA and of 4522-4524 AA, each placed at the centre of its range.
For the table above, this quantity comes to -0.01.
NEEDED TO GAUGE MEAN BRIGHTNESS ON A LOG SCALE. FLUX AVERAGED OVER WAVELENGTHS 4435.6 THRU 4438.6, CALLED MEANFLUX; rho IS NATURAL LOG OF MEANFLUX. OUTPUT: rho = 4.27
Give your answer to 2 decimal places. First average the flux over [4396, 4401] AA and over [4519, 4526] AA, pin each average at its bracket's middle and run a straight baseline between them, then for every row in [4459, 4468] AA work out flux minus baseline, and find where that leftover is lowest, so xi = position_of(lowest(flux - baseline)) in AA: 4461.67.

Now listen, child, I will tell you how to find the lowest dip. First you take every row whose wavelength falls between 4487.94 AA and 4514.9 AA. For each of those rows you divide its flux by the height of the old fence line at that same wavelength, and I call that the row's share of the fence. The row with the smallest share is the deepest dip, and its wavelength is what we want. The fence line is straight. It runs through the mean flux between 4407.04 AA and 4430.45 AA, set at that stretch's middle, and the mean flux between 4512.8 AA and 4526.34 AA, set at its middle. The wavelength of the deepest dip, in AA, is 4489.50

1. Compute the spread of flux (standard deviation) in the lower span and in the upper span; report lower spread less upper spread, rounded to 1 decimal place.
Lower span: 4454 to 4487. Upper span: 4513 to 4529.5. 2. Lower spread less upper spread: 0.8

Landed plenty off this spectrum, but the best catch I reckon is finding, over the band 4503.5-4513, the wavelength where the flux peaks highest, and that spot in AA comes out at 4505.03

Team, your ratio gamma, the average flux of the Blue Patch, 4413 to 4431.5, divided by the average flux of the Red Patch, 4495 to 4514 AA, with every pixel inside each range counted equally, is 0.95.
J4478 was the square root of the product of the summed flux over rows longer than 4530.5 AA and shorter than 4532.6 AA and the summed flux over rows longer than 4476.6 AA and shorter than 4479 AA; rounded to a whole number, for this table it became 144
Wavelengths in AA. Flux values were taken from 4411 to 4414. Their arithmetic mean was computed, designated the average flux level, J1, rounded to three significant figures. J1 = 71.2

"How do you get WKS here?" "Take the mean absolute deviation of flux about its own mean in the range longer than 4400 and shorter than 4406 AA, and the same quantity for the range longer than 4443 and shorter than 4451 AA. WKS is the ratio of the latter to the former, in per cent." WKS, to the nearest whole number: 59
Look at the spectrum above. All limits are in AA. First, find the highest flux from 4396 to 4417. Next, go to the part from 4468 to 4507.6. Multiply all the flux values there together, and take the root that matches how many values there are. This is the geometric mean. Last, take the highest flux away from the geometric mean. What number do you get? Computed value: 0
